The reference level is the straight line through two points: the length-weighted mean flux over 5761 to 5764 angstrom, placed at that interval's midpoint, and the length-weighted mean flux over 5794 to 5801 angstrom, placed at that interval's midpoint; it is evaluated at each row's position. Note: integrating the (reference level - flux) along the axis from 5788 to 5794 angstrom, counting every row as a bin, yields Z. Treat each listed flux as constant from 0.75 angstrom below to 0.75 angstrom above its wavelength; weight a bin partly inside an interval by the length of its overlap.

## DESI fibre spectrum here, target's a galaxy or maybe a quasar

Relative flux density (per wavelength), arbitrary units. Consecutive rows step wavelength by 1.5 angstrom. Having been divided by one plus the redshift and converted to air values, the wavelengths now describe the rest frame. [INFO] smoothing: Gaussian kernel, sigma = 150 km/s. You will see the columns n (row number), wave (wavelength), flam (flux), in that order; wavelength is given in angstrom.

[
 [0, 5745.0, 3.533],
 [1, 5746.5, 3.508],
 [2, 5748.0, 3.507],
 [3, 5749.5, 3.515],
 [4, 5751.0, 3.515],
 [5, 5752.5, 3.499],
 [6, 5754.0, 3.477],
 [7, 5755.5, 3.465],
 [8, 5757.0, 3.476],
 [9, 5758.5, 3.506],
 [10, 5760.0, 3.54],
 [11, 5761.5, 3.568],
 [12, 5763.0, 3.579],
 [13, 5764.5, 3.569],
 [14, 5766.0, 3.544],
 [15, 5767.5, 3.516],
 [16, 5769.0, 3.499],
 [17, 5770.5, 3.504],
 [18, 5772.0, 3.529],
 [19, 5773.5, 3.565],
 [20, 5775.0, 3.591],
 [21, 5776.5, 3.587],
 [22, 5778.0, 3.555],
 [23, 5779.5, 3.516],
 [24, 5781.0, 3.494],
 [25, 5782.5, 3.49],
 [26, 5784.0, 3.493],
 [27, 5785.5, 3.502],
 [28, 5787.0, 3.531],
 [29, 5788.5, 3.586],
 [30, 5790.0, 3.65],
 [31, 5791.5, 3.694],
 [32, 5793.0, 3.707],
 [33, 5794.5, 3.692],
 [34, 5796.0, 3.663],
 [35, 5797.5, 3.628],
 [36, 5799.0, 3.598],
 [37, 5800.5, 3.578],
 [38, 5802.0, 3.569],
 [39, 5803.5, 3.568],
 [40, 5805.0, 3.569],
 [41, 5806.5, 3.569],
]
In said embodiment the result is -0.26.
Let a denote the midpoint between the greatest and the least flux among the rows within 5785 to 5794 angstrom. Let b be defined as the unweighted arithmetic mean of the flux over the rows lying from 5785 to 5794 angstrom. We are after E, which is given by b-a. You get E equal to 0.0072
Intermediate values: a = 3.60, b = 3.61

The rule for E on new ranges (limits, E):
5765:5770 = -0.0018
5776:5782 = -0.0025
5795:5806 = -0.0194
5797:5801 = -0.0017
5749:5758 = 0.0012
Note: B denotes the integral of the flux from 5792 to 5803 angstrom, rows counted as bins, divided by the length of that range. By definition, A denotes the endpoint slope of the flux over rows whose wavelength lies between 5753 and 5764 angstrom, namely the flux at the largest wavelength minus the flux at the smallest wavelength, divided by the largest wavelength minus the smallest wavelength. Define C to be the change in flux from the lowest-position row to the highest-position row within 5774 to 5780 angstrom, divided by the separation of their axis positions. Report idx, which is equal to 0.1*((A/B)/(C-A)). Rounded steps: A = 0.011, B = 3.63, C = -0.017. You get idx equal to -0.011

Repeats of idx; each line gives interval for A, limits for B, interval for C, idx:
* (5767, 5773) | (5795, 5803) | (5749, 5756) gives -0.007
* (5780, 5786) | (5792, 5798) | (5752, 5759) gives -0.079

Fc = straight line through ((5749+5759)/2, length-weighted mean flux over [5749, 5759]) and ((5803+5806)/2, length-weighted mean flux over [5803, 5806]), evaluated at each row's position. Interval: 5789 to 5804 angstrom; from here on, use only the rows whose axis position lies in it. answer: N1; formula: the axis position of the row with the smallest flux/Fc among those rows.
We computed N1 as 5803.5 angstrom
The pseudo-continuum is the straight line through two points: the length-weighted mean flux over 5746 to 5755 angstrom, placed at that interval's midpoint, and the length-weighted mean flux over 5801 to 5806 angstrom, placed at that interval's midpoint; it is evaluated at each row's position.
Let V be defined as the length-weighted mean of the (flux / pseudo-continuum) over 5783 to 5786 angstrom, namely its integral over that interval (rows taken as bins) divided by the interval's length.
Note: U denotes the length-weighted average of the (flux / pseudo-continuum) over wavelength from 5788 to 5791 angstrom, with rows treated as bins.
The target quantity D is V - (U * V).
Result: -0.021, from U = 1.021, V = 0.99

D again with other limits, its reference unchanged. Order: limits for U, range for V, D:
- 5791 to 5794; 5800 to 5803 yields -0.041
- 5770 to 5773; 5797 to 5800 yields 0.002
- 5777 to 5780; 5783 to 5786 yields -0.001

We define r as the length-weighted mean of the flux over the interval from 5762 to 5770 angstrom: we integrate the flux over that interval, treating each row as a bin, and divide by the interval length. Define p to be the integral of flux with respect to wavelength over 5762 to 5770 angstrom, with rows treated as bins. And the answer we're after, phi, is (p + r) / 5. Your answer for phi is 6.37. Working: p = 28.3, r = 3.54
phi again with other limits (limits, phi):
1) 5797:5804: 5.74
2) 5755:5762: 5.62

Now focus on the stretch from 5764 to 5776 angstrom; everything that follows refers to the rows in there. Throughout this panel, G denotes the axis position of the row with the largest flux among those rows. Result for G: 5775.0 angstrom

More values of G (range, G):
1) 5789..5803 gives 5793.0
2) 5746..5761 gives 5760.0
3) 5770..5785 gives 5775.0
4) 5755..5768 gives 5763.0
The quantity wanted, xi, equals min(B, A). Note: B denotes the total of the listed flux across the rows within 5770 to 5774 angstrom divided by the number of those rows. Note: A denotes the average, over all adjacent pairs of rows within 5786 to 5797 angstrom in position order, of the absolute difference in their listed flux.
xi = 0.037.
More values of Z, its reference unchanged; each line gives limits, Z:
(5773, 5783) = 0.56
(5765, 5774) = 0.53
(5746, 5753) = 0.30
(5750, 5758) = 0.57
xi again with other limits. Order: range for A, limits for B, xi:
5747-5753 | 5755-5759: 0.008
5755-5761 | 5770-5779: 0.025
